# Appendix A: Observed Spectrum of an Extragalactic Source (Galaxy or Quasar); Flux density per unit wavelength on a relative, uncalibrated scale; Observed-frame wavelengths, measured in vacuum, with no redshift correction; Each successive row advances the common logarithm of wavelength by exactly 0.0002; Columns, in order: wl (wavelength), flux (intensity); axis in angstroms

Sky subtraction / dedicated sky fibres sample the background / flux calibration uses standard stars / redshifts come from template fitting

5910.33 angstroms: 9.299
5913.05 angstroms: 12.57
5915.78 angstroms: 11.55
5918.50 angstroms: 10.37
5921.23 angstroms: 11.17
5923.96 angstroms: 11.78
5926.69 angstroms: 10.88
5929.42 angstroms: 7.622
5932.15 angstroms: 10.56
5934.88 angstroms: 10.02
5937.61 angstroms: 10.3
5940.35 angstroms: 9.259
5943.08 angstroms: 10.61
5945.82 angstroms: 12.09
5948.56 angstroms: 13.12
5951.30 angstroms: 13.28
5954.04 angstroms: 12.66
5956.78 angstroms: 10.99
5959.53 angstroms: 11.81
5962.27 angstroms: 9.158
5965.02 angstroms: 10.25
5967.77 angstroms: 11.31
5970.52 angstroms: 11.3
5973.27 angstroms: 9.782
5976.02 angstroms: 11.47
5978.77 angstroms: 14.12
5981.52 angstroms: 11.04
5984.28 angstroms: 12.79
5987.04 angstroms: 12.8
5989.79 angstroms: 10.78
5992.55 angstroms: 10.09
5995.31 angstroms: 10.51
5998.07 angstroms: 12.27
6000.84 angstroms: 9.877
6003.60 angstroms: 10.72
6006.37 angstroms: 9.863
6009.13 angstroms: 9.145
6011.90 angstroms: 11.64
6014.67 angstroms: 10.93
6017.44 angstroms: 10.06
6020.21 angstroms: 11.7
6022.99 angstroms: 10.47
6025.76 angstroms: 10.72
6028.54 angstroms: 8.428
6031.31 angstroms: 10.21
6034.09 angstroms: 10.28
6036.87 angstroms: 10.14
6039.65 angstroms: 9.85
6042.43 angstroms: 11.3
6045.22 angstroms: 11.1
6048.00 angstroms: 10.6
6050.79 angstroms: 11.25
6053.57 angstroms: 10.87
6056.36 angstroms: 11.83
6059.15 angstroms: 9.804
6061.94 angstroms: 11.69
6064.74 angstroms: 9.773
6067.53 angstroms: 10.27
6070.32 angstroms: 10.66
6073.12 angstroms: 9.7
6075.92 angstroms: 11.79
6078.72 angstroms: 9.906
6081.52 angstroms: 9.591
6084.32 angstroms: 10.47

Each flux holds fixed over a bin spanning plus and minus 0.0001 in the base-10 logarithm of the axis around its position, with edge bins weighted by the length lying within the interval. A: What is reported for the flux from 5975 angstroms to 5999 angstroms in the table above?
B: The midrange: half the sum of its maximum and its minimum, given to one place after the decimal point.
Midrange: 12.1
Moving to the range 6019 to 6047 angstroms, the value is 10.1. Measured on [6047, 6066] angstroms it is 10.8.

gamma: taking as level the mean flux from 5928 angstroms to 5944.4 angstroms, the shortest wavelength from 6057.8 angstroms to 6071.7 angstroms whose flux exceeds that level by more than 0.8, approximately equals 6061.94 angstroms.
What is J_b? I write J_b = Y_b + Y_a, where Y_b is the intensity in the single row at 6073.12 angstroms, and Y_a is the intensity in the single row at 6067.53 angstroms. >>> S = 20.0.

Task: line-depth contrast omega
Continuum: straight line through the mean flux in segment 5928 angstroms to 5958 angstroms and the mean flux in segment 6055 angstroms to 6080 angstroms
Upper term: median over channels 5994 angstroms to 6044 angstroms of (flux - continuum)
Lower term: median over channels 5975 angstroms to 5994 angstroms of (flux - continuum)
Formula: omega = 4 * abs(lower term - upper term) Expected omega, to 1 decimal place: 3.9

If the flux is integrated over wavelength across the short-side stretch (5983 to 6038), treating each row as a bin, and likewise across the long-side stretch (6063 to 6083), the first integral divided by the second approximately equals 2.9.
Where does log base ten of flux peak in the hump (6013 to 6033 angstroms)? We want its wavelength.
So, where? 6020.21 angstroms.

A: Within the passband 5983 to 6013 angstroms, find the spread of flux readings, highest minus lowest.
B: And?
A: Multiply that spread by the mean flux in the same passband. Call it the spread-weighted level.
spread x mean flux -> 40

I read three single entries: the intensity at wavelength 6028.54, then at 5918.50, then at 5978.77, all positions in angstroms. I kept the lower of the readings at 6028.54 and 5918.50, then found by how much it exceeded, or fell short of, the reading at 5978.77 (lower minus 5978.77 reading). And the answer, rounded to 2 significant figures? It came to -5.7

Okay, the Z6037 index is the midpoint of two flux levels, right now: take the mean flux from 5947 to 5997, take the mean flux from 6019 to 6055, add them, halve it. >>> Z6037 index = 11.02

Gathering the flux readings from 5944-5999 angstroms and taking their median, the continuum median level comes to 11.4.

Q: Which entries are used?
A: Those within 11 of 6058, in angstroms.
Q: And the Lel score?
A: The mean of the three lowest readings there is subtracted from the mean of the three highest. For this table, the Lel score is 1.6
